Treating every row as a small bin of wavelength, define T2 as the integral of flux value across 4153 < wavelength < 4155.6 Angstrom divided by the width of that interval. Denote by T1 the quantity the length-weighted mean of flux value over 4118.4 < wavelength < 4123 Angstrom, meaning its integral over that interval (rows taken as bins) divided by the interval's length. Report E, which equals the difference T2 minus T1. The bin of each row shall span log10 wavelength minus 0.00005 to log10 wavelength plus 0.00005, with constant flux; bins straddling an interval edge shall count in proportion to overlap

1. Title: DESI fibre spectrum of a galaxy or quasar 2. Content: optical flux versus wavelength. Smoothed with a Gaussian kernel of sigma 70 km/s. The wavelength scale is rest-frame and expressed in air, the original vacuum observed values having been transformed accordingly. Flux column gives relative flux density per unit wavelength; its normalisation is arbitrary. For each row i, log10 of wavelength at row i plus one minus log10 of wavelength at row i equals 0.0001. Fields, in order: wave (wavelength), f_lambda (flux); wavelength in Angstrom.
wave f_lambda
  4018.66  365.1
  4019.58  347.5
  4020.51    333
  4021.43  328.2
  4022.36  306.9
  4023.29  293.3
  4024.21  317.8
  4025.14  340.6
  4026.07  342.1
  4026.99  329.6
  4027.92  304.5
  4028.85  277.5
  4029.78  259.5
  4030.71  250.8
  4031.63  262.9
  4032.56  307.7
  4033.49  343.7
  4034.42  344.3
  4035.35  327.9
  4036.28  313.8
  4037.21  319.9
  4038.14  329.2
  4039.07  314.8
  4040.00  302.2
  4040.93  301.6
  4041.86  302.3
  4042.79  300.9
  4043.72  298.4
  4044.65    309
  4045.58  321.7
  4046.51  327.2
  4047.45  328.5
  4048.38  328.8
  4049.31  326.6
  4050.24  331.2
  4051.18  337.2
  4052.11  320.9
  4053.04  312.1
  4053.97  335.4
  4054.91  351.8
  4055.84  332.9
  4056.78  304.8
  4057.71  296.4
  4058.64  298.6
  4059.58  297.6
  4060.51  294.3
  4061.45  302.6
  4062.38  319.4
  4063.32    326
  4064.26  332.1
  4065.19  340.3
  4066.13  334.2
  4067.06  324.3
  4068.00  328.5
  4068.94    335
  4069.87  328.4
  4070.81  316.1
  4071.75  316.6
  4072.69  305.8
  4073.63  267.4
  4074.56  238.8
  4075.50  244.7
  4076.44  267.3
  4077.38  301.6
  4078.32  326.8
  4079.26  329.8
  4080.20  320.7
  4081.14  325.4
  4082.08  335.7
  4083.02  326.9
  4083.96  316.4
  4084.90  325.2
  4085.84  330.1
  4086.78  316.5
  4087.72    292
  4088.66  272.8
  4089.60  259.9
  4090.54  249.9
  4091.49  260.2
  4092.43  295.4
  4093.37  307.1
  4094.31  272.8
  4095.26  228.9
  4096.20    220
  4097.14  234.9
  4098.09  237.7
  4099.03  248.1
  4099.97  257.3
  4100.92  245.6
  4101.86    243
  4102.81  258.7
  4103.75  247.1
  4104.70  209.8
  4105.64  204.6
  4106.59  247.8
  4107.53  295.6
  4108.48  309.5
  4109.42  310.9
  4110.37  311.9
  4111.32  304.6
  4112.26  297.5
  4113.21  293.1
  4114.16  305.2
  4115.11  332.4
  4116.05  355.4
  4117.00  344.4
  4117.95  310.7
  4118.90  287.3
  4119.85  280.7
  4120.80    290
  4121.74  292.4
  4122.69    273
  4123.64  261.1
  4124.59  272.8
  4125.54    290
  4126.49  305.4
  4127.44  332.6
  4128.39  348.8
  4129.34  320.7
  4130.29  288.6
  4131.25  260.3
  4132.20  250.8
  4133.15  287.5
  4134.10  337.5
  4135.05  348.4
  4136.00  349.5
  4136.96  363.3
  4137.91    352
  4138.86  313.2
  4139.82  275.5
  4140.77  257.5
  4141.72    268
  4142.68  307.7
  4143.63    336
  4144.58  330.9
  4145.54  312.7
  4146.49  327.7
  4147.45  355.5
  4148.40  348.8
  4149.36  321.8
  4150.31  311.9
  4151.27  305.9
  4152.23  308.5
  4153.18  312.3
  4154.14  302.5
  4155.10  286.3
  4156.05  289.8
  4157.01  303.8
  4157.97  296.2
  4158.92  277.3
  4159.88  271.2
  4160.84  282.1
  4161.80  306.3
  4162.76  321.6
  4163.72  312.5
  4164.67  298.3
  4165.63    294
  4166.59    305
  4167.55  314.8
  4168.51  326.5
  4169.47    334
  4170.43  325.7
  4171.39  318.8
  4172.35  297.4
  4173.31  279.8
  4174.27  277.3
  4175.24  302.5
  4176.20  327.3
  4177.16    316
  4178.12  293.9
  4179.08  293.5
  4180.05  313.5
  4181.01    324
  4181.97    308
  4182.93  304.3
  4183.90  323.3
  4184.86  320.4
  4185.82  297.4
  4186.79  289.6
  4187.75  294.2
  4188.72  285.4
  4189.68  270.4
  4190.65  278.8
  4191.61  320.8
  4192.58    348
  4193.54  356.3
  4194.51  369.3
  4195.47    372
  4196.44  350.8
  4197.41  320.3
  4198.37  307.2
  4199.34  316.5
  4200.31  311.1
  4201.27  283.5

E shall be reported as 13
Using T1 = 285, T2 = 299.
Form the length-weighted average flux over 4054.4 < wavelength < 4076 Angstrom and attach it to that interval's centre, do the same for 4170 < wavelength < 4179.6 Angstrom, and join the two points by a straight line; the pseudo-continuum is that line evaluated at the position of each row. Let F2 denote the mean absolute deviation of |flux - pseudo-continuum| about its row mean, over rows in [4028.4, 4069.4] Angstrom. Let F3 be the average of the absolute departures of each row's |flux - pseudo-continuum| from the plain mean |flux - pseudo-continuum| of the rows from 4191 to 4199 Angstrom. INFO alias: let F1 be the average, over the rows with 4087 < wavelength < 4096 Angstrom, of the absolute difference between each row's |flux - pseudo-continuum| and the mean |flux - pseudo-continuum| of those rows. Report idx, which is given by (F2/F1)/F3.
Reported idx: 0.03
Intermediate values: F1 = 18.9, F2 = 10.0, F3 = 20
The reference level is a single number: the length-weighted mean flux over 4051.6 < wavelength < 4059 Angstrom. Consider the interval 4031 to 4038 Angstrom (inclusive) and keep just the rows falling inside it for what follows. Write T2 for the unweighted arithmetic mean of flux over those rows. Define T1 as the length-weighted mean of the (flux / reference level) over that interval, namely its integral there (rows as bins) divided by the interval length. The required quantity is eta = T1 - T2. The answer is -316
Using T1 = 0.99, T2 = 317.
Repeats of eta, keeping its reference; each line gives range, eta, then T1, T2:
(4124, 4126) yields -281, 0.88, 281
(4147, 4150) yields -341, 1.07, 342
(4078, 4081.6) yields -325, 1.02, 326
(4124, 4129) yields -309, 0.97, 310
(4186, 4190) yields -284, 0.89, 285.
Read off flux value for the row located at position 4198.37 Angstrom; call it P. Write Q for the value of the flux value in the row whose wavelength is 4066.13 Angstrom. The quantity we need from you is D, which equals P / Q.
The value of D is 0.92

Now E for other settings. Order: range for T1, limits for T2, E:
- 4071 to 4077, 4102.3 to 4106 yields -45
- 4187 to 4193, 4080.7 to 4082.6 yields 32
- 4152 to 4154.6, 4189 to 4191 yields -33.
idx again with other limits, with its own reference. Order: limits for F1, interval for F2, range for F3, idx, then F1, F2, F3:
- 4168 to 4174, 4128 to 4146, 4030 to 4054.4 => 0.22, 6.3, 13.9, 10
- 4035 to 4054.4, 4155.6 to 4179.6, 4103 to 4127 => 0.07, 5.7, 8.4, 22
